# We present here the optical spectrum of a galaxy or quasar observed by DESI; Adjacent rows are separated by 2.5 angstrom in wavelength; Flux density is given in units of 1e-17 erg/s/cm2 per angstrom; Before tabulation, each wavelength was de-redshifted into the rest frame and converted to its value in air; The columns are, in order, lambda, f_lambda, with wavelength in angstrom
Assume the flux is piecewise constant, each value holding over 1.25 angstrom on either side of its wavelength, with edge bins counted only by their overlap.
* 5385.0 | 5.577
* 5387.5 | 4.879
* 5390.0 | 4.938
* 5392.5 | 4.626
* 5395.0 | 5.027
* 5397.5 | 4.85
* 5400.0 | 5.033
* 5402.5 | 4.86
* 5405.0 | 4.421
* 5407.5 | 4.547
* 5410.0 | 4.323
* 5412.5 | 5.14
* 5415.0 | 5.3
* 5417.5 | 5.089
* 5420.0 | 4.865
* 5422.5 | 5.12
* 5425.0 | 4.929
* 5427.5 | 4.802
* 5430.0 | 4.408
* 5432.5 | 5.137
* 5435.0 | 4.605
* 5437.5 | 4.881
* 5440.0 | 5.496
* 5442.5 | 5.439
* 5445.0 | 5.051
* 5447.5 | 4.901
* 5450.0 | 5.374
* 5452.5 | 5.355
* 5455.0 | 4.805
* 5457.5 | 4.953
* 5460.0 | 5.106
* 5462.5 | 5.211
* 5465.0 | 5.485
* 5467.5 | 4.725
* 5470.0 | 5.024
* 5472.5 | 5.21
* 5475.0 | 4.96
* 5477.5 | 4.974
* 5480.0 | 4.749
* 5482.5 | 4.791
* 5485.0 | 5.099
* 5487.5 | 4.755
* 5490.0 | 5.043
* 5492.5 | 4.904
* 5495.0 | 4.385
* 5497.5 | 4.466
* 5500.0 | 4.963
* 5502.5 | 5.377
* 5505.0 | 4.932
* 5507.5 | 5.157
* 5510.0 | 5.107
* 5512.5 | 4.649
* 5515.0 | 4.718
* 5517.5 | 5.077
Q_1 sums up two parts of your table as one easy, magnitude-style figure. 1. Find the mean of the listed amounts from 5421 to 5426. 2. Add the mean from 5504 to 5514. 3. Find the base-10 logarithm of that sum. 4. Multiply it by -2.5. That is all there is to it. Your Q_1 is -2.498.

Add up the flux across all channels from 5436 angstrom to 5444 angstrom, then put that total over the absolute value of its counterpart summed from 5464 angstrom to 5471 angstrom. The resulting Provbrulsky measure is 1.04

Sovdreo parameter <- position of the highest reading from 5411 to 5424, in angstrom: 5415.0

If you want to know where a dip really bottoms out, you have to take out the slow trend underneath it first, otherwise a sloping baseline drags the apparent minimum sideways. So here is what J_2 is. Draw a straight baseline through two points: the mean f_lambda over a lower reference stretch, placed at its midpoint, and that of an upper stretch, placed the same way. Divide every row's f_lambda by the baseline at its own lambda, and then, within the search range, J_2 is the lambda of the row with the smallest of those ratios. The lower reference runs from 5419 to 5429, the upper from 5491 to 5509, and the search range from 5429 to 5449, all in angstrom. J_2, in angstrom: 5430.0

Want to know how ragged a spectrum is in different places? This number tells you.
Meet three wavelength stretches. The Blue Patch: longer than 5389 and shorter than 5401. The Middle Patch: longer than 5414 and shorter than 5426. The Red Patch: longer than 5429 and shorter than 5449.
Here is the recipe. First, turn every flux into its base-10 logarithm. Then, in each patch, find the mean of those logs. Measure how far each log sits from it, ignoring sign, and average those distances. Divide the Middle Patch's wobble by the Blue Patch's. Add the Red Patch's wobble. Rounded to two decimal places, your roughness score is 1.03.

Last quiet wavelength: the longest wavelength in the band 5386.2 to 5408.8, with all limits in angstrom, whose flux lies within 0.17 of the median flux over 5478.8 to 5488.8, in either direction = 5402.5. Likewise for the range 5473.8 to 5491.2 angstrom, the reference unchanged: 5487.5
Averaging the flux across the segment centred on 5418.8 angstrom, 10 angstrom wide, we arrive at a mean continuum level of 5.09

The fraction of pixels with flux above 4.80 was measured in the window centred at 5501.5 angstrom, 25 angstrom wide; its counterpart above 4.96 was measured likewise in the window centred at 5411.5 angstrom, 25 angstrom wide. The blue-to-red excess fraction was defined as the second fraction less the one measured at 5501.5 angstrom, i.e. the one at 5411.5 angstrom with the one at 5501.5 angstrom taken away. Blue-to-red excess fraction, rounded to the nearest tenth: -0.2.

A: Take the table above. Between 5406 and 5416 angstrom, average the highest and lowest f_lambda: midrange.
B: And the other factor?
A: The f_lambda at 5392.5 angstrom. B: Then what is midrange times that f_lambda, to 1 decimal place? 22.3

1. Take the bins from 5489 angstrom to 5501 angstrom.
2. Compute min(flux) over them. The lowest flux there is 4.385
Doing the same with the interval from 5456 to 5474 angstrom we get 4.725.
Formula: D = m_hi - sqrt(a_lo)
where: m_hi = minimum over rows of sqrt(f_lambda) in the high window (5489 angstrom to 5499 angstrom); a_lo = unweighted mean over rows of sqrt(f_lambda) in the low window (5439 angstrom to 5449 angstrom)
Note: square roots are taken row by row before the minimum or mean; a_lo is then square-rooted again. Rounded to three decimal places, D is 0.583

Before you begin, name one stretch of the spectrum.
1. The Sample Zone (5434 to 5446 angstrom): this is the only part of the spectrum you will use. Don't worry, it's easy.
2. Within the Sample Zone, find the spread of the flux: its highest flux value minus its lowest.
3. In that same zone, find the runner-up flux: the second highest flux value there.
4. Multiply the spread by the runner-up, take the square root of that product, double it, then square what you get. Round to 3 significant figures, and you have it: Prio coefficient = 19.4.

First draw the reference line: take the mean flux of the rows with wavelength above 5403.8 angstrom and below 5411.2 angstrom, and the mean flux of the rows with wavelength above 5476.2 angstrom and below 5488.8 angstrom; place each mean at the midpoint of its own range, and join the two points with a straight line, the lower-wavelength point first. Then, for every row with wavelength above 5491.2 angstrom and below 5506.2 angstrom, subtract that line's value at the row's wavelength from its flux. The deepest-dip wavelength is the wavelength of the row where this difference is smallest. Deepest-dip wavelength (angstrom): 5495.0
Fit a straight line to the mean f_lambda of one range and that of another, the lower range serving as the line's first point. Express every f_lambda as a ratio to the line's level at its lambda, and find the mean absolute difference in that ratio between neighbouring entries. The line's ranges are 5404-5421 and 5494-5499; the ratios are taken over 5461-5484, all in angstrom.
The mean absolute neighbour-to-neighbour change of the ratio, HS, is 0.057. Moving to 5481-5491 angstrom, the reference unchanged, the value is 0.071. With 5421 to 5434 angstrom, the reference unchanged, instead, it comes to 0.075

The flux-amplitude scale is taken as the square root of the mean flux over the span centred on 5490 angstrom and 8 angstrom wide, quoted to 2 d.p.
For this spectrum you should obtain 2.21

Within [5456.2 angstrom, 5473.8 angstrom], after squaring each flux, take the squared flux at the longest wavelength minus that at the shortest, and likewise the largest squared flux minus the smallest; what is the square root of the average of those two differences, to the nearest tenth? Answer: 2.3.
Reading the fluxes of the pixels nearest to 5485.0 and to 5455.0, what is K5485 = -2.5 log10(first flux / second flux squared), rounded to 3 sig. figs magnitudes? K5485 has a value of 1.64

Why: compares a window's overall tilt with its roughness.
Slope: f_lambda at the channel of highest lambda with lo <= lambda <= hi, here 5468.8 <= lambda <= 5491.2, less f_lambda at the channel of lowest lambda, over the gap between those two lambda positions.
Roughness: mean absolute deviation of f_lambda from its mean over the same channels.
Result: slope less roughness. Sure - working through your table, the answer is -0.13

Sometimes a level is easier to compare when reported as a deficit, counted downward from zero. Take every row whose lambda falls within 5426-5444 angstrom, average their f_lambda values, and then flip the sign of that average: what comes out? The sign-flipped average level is -4.97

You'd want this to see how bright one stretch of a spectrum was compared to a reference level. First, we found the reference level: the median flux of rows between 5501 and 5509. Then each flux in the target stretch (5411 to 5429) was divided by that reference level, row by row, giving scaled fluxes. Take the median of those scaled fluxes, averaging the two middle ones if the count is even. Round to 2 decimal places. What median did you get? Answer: 0.99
